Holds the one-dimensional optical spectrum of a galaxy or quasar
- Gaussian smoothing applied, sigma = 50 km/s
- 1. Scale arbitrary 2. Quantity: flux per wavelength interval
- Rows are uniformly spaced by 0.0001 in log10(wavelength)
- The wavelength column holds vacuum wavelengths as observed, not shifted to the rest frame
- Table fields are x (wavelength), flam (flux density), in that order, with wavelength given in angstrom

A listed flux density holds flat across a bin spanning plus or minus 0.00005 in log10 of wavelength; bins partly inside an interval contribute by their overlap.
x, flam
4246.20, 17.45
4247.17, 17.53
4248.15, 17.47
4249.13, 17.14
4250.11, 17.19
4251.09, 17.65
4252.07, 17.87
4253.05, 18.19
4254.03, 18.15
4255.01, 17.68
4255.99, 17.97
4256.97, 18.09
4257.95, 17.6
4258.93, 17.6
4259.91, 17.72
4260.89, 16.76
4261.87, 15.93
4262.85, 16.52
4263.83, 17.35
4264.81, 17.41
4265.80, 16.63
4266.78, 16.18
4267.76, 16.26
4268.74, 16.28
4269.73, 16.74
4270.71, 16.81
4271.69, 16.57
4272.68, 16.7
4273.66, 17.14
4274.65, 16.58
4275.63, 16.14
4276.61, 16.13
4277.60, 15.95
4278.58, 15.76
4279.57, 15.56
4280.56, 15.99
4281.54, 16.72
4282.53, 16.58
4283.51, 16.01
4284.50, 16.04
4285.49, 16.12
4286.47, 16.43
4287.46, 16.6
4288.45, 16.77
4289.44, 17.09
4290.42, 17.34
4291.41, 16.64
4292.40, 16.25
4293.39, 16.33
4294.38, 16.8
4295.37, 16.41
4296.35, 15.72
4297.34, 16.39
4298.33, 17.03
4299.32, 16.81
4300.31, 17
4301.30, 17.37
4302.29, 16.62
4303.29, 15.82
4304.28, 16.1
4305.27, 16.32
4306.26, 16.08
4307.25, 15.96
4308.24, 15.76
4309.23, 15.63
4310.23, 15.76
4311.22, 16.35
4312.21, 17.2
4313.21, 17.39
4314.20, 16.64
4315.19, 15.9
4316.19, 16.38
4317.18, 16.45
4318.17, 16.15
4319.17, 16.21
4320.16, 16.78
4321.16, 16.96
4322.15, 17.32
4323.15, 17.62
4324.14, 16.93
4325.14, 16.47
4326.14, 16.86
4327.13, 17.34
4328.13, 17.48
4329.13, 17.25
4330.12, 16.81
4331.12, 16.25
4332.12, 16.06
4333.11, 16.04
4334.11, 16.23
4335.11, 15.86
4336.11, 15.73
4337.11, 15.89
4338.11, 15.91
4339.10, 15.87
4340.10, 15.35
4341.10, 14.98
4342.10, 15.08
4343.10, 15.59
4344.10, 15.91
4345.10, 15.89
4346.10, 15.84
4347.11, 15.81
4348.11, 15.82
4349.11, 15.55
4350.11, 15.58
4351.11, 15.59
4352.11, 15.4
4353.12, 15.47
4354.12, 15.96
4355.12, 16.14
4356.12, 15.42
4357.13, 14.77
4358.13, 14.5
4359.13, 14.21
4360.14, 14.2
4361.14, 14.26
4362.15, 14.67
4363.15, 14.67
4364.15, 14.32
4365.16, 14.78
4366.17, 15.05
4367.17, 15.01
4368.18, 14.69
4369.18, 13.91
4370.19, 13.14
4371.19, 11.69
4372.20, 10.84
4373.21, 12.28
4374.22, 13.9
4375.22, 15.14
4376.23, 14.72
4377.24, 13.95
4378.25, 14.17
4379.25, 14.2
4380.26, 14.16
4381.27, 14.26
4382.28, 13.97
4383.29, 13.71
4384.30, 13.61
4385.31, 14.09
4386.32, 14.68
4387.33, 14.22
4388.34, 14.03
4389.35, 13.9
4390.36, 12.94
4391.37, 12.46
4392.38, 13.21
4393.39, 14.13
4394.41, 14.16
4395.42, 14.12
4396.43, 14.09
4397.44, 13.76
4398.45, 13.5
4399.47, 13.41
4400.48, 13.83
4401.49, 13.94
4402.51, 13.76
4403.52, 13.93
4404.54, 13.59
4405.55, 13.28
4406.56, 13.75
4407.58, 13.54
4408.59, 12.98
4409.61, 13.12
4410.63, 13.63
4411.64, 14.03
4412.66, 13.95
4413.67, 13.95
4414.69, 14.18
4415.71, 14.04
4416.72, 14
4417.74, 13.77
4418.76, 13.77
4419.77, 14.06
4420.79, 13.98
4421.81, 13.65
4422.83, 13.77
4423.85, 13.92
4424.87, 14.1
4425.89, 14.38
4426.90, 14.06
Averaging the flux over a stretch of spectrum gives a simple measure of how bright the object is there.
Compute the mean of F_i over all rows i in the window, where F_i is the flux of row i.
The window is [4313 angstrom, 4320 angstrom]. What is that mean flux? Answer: 16.4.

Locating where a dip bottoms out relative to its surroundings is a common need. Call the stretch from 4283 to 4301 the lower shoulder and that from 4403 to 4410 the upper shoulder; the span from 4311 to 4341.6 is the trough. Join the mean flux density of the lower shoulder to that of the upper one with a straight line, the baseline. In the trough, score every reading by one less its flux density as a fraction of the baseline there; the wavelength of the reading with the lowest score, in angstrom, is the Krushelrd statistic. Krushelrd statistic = 4328.13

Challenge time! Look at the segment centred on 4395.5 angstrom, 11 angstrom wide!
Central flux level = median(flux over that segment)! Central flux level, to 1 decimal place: 13.8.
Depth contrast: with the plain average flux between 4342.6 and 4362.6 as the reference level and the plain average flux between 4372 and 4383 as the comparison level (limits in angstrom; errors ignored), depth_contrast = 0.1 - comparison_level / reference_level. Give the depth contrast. -0.80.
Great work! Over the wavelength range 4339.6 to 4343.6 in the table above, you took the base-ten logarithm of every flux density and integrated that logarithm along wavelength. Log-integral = 4.73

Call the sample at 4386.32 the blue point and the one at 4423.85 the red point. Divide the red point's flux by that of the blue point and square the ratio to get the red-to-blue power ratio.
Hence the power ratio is 0.90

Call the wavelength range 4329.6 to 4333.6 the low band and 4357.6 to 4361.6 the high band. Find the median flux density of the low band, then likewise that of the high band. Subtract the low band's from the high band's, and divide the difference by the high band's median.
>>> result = -0.13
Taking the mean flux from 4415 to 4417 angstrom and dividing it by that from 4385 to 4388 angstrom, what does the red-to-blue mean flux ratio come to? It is 0.98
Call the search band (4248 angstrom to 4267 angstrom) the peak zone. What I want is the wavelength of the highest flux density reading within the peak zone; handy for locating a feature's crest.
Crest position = 4253.05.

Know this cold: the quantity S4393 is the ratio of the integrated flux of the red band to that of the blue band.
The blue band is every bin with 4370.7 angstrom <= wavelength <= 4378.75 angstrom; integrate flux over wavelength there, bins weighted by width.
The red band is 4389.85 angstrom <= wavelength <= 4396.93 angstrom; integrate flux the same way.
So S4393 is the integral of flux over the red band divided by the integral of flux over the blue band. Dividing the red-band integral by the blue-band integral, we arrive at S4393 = 0.9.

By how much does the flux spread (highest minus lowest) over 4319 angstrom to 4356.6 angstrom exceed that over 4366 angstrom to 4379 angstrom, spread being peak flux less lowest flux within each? -1.7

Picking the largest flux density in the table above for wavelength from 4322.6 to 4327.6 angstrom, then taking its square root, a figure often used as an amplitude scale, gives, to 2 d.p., 4.20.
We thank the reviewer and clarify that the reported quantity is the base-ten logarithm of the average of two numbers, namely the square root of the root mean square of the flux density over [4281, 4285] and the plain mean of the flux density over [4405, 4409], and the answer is 0.94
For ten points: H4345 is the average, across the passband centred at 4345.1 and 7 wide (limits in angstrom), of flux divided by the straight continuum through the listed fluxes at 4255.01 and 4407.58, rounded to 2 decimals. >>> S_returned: 1.03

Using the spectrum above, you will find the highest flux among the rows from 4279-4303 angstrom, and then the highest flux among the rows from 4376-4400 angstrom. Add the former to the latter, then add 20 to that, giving 52.1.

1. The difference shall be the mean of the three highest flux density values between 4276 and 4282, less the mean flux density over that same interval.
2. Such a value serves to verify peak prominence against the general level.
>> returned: 0.26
